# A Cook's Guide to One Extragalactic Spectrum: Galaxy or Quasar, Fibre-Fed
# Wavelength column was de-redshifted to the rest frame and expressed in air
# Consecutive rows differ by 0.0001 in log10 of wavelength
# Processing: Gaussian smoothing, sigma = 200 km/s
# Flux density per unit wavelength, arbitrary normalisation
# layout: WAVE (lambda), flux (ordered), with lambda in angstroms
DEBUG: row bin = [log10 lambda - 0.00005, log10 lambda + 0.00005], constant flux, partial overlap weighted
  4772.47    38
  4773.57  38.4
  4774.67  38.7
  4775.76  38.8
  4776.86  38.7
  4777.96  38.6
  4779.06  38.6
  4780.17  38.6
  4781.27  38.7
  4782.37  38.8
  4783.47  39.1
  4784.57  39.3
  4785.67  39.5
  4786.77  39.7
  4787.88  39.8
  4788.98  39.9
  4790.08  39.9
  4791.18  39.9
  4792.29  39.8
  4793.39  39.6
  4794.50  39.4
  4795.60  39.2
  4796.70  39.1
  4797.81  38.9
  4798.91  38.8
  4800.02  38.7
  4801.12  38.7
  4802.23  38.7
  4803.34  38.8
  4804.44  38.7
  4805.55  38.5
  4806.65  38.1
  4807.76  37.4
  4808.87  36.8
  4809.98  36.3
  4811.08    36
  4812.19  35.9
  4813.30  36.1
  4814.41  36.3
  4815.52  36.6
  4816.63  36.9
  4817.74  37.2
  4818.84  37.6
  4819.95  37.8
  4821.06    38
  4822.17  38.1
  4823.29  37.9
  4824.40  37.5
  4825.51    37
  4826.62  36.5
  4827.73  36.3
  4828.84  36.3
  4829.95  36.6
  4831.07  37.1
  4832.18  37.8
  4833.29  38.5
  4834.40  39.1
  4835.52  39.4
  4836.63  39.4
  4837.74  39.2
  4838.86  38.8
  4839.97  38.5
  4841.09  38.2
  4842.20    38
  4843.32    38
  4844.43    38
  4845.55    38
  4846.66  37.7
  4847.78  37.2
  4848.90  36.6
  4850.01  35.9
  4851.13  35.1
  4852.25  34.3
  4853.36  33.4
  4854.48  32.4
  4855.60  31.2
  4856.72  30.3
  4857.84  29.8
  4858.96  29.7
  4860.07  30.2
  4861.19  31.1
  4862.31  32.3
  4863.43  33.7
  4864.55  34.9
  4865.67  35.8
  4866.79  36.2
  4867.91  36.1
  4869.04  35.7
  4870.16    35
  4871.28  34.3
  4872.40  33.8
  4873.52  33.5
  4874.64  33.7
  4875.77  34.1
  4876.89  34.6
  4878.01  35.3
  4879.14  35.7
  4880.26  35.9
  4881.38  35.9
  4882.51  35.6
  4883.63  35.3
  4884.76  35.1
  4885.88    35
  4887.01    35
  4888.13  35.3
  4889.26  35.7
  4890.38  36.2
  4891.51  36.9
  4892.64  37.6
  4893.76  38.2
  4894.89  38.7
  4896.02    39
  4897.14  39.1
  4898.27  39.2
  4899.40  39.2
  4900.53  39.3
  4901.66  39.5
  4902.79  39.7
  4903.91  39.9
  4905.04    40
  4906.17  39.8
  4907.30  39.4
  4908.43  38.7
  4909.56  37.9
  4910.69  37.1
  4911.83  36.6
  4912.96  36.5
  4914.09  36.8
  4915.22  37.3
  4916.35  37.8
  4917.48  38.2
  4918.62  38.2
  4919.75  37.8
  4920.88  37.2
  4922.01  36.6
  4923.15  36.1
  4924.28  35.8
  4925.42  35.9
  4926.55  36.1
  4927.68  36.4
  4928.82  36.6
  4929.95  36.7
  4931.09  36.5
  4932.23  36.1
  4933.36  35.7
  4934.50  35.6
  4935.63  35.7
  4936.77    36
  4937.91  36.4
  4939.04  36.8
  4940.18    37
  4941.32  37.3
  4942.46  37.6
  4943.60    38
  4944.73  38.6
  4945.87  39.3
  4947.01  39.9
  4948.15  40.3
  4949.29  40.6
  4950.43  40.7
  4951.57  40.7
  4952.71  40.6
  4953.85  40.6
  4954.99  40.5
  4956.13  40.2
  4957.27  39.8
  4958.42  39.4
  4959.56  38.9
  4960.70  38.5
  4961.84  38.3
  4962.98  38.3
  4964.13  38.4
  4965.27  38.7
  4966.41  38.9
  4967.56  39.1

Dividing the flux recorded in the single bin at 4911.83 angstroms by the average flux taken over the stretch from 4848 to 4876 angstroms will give 1.09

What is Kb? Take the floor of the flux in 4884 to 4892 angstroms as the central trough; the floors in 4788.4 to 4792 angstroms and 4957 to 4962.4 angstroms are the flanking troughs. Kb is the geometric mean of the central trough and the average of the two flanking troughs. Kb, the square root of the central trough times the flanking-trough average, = 37.0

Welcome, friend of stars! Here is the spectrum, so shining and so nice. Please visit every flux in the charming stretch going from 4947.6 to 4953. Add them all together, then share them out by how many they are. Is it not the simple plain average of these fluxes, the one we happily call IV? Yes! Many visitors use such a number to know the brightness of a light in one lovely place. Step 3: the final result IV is 40.6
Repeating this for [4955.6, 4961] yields 39.4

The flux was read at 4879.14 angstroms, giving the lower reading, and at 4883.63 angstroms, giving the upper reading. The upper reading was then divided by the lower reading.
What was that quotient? 0.99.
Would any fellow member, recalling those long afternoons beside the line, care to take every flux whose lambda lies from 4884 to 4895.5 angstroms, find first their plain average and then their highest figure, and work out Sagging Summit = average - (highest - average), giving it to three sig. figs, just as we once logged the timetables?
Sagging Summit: 34.0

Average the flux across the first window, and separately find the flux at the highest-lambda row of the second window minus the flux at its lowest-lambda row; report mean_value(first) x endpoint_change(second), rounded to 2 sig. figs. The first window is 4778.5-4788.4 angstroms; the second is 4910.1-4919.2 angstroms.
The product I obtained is 43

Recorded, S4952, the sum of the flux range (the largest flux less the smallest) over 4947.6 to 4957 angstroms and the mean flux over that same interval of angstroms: 41.0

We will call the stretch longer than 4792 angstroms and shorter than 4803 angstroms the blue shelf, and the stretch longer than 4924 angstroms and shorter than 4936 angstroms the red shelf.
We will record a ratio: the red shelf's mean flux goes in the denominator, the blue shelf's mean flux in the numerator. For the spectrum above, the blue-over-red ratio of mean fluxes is 1.08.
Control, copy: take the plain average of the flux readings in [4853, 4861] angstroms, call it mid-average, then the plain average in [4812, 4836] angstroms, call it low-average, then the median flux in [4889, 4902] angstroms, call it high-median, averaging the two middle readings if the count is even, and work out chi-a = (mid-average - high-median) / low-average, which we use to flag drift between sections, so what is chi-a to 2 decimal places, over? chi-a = -0.21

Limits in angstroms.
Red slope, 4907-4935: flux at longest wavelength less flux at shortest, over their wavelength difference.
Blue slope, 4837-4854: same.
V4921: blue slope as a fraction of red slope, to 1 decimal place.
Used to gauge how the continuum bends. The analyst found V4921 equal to 2.7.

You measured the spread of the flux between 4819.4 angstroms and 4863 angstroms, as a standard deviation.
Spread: 3.0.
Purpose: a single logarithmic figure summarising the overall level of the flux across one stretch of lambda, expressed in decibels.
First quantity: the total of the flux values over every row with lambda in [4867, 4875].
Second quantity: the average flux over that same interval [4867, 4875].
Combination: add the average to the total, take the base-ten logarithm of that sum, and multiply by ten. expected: 24.4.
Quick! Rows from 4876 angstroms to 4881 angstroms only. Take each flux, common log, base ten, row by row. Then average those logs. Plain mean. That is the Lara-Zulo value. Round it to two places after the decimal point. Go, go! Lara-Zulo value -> 1.55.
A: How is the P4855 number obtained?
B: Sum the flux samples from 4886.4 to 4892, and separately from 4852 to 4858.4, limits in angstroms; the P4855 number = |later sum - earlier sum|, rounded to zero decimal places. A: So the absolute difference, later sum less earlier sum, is 12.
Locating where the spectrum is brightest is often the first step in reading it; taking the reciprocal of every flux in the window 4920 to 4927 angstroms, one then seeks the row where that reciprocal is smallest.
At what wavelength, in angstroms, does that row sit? 4920.88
